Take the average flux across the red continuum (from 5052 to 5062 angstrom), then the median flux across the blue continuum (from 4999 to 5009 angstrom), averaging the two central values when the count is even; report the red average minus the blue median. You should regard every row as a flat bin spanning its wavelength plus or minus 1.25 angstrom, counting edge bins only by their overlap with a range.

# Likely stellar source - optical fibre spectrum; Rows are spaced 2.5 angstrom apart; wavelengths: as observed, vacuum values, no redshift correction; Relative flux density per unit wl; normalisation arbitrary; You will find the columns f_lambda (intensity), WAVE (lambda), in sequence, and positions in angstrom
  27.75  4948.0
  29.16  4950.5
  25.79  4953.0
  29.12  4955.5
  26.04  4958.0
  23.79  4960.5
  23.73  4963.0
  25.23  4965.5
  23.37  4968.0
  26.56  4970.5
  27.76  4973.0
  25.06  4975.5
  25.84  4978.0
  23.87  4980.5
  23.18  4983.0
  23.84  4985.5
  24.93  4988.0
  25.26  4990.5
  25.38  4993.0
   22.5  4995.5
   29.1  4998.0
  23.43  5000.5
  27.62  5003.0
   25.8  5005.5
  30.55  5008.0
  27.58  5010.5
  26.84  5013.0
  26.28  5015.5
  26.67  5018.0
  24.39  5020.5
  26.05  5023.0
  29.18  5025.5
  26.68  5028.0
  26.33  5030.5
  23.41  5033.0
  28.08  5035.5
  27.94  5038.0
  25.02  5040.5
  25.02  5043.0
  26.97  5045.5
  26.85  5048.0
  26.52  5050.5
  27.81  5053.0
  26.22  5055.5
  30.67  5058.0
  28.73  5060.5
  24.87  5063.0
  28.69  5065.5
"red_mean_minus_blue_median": 1.6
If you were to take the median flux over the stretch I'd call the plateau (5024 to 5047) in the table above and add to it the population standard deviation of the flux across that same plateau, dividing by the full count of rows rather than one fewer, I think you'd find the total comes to 28.4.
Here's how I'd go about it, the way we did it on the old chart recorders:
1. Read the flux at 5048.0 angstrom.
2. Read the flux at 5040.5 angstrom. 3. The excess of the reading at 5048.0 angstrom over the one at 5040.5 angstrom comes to 2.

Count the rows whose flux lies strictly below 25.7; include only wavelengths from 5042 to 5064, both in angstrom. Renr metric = 2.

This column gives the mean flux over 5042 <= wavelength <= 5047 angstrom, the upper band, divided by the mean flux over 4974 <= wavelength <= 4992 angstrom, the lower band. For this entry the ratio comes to 1.06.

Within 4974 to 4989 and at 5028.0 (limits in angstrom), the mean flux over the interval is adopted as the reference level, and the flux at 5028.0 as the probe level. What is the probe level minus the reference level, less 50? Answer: -47.8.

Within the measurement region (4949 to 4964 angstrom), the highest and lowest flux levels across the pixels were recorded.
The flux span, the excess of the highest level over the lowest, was 5.4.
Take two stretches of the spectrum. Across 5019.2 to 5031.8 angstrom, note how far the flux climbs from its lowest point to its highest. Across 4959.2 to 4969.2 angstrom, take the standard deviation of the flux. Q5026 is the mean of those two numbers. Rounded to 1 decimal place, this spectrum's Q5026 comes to 2.8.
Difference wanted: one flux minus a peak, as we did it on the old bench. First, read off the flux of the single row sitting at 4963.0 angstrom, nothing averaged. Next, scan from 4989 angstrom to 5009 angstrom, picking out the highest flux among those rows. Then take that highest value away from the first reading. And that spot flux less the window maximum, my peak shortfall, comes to -6.8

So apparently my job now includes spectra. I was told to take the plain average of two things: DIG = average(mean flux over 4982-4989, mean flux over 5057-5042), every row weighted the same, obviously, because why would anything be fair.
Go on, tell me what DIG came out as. 25.3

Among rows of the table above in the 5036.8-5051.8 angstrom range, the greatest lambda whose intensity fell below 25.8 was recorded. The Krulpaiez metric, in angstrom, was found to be 5043.0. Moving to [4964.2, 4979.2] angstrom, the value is 4975.5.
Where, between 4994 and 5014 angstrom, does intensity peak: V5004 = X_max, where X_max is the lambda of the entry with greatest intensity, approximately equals 5008.0 angstrom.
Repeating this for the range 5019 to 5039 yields 5025.5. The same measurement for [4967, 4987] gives 4973.0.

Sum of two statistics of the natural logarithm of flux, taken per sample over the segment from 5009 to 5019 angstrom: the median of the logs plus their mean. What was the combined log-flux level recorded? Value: 6.58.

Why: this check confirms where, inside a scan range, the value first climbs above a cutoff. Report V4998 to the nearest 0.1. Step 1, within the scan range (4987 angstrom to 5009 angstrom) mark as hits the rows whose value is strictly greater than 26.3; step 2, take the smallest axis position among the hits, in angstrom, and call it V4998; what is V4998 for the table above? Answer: 4998.0 angstrom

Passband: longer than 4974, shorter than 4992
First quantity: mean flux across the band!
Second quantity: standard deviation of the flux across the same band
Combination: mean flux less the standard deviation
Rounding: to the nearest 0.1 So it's 23.7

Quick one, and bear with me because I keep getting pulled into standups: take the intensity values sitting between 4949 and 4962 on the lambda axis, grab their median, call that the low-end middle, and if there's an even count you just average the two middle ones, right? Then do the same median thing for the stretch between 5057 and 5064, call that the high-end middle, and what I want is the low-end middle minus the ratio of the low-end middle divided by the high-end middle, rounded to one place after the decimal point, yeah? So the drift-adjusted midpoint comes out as 25.1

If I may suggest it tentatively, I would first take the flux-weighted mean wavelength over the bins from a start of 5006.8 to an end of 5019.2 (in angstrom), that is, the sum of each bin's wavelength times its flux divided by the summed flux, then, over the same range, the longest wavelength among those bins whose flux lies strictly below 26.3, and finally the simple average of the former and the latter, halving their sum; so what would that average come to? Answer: 5014.2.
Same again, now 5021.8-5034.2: 5030.4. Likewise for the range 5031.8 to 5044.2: 5040.5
